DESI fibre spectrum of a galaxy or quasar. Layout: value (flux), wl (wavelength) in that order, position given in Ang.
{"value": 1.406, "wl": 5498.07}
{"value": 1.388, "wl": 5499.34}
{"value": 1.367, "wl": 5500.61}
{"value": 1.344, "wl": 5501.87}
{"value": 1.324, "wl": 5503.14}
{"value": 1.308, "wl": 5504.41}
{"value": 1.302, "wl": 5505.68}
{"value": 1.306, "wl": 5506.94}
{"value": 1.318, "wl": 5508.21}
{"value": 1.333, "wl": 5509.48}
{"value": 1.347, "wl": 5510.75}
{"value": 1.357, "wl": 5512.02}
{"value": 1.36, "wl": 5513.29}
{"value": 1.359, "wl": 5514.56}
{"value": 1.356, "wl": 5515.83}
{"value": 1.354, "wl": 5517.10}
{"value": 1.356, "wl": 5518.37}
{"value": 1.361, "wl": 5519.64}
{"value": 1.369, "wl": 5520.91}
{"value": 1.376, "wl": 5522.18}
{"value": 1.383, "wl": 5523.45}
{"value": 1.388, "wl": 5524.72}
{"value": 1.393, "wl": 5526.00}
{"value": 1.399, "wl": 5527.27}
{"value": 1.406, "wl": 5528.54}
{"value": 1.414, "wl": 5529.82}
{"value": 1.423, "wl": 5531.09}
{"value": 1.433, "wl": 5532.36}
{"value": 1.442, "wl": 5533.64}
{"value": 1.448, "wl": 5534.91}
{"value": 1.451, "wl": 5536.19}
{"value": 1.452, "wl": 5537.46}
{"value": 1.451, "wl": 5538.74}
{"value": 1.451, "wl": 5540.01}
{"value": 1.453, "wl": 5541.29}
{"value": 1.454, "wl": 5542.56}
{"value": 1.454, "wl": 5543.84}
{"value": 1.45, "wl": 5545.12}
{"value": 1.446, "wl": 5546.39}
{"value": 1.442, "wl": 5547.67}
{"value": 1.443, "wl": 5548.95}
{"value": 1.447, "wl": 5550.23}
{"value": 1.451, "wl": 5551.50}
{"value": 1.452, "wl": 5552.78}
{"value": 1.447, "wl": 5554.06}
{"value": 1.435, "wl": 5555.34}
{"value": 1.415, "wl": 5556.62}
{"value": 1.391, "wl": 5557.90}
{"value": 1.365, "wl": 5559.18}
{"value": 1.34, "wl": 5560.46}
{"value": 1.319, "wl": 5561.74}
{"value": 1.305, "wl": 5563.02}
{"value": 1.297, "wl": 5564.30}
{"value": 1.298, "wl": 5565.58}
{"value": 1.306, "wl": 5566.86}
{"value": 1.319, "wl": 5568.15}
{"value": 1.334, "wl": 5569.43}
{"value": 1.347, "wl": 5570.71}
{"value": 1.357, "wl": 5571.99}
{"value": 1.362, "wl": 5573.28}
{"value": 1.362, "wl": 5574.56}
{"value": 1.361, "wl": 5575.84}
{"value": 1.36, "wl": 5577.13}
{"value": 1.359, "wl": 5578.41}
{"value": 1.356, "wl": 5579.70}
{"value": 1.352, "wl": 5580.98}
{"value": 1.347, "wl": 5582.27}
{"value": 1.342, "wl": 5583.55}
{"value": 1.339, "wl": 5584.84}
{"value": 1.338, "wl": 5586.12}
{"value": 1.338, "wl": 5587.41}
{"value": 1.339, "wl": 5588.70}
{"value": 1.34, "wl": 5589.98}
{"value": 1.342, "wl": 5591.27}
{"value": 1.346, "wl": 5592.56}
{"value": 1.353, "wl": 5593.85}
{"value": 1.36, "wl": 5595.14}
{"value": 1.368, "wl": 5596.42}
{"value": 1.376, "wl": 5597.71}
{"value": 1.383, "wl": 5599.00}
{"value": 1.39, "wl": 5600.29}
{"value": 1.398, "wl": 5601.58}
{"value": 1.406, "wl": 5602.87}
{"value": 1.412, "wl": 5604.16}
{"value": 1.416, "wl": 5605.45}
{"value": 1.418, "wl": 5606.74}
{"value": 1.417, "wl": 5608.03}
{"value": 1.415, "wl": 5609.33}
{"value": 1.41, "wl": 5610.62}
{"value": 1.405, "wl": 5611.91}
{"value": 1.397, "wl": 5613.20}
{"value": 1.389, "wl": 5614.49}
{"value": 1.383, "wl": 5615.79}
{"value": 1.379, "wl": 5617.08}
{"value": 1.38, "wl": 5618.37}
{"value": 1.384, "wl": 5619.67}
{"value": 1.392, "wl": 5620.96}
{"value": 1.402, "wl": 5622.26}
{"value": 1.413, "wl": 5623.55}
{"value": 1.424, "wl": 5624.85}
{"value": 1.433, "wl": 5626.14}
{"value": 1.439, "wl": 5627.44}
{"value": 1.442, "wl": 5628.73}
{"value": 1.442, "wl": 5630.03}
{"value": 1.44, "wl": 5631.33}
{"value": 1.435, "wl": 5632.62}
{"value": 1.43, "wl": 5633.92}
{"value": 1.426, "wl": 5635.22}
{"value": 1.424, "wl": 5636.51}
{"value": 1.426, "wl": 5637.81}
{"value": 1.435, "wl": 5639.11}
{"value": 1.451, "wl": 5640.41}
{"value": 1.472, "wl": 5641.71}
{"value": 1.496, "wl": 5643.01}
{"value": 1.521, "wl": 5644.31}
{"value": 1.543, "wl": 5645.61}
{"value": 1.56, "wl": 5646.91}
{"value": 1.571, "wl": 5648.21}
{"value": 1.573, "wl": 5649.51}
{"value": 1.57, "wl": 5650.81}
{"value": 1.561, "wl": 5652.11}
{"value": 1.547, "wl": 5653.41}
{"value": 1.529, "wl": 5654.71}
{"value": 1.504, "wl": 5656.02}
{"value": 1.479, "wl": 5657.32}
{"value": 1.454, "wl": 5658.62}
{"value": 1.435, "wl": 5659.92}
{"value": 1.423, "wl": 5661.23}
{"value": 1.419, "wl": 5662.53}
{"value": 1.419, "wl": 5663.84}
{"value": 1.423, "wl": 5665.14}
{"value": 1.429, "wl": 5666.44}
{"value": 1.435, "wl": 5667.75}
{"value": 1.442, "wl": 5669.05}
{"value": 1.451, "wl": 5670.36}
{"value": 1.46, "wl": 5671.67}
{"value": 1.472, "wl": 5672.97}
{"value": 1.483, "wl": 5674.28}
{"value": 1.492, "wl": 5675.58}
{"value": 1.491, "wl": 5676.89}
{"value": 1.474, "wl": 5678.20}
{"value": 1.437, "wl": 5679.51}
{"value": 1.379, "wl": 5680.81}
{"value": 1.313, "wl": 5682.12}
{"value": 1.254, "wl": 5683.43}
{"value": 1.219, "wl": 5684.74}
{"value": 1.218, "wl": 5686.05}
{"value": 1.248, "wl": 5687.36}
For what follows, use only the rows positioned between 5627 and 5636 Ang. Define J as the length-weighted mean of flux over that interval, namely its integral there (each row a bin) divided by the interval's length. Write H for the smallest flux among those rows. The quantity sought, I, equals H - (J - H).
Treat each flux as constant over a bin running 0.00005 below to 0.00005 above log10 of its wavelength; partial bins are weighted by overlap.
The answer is 1.41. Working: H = 1.426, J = 1.44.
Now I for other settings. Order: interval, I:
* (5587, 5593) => 1.34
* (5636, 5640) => 1.42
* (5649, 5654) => 1.53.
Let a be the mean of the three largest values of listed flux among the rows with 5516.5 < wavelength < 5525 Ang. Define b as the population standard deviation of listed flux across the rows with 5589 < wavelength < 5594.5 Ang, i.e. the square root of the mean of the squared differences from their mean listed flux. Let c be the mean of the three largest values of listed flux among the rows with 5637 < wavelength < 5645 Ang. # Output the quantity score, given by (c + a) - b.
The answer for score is 2.87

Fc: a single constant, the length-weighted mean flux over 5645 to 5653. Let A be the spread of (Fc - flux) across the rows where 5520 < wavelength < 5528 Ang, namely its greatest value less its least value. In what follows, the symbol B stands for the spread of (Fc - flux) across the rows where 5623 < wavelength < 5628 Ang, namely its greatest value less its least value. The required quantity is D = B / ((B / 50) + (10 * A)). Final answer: 0.087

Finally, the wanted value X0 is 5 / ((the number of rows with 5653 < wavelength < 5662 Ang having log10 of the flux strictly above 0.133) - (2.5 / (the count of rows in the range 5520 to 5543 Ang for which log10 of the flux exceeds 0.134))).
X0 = 0.73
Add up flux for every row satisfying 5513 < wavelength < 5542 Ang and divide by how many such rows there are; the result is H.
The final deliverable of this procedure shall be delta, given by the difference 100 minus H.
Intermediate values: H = 1.40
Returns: 98.6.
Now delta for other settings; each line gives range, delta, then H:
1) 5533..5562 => 98.6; 1.43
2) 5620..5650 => 98.5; 1.46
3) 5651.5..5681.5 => 98.5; 1.46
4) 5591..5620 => 98.6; 1.39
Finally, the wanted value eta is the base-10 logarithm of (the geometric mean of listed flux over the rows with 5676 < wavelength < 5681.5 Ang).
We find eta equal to 0.160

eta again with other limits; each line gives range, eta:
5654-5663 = 0.165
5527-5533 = 0.151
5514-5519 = 0.132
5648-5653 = 0.196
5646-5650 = 0.195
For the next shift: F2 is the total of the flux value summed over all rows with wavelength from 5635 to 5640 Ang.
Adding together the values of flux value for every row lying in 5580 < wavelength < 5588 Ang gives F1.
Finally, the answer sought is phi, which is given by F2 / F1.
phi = 0.71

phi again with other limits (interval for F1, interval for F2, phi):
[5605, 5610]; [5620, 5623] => 0.49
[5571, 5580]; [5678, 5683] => 0.59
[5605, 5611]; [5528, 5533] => 0.80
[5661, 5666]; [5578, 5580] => 0.48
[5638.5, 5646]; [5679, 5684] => 0.60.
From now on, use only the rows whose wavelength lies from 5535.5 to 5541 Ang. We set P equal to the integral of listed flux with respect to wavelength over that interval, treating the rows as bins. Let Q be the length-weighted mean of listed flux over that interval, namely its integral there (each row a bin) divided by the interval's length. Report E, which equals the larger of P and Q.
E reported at 7.98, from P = 8.0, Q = 1.45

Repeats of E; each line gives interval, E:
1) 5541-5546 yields 7.27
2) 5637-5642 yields 7.21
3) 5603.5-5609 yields 7.78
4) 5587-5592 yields 6.70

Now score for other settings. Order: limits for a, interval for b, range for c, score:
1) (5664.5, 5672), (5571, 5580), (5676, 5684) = 2.92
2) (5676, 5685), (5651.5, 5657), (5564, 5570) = 2.77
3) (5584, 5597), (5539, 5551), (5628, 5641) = 2.80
